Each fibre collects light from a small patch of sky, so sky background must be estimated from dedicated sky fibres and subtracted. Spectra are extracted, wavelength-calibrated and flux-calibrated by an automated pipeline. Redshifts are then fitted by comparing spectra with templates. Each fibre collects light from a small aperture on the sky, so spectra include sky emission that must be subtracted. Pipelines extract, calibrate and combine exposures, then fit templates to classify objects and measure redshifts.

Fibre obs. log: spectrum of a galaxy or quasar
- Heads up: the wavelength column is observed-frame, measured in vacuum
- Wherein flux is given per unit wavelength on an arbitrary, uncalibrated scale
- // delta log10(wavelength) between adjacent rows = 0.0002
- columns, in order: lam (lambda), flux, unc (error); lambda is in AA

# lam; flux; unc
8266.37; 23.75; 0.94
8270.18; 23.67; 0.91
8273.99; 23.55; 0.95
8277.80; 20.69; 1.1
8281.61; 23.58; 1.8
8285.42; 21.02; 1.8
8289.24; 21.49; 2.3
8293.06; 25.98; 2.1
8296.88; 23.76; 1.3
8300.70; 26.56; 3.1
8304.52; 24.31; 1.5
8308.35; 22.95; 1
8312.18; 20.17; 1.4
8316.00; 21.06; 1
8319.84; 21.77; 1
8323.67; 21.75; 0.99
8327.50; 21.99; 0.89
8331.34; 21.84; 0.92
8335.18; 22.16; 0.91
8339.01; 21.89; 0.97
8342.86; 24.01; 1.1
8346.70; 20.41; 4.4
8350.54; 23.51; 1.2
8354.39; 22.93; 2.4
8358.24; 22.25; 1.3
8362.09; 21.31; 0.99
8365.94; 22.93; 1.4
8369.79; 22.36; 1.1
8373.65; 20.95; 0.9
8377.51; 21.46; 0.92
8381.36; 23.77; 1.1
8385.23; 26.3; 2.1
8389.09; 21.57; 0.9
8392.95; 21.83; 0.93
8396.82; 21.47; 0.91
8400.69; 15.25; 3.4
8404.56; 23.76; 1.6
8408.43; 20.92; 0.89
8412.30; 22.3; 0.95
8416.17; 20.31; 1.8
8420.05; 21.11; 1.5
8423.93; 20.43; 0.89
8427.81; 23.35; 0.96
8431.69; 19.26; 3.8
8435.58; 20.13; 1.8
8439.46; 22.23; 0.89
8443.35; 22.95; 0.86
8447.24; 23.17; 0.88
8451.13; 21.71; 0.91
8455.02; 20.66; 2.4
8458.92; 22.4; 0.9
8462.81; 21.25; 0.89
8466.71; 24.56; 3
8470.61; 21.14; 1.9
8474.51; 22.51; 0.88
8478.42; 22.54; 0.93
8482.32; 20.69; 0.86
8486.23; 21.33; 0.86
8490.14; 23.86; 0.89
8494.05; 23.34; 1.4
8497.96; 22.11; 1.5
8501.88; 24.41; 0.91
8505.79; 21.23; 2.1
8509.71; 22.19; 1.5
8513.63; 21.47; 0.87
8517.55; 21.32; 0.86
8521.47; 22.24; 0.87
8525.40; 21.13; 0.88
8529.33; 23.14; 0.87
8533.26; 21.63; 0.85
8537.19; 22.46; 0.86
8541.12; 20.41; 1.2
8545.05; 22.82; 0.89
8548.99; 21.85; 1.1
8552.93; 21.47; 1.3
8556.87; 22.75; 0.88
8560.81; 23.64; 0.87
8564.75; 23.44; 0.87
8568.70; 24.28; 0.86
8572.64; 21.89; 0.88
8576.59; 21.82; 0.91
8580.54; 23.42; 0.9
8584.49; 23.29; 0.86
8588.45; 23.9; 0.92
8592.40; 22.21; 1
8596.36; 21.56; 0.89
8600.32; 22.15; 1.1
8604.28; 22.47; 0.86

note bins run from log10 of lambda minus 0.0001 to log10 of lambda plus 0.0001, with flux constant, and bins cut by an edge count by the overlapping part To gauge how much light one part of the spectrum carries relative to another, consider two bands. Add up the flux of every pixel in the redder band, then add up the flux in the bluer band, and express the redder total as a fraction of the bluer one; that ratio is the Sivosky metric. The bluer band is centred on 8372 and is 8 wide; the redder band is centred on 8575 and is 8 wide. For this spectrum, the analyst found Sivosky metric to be 1.01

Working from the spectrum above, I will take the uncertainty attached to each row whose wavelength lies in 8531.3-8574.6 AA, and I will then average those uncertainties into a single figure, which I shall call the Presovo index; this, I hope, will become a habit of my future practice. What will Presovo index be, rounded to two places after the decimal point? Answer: 0.96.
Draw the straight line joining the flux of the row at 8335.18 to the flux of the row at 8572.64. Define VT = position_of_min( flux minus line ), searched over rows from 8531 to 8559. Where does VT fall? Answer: 8541.12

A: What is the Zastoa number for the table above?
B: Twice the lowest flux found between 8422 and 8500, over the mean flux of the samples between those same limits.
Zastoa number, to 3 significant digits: 1.75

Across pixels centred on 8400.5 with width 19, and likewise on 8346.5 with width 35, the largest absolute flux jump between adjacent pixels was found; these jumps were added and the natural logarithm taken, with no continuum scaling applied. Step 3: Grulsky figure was 2.5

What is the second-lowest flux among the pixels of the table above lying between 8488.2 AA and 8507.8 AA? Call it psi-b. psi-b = 22.11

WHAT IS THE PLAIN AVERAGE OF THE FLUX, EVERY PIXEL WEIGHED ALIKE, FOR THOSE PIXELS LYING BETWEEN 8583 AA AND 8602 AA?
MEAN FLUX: 22.6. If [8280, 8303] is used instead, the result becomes 23.7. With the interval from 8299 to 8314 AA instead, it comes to 23.5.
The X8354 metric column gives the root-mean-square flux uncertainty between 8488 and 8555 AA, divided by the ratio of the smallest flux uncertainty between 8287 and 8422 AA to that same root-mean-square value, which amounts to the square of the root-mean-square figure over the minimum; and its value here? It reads 1.5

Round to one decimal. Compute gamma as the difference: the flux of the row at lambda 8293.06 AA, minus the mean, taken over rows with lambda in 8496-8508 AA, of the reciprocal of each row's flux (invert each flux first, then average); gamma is 25.9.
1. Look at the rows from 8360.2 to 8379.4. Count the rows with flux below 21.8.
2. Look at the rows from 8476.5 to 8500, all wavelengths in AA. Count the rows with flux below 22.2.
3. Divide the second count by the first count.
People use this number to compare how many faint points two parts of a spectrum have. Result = 1.00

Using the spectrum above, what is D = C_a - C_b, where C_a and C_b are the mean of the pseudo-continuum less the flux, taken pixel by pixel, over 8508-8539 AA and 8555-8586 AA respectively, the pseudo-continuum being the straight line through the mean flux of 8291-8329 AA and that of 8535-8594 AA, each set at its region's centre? 1.2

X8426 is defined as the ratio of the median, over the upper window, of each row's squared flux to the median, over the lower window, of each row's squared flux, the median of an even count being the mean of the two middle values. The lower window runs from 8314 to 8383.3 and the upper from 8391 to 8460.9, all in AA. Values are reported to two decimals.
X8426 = 0.97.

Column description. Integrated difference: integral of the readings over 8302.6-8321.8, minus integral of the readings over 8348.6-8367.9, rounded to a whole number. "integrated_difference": -13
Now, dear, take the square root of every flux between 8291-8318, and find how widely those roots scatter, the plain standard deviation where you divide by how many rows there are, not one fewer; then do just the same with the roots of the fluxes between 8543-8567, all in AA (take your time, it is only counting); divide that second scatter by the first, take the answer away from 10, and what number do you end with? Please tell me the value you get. 9.6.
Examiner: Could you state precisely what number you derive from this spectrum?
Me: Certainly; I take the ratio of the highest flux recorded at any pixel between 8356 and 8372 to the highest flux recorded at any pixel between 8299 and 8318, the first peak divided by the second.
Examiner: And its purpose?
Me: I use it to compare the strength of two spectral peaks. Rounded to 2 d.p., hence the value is 0.86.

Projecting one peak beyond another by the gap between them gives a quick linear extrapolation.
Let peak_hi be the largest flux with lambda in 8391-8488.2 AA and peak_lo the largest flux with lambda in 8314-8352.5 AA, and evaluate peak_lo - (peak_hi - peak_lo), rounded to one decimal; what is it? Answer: 23.5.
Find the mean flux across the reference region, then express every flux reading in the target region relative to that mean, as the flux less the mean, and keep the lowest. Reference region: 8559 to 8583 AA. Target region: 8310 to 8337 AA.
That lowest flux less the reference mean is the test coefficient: -2.9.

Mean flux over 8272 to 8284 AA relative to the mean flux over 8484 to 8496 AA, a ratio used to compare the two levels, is 0.99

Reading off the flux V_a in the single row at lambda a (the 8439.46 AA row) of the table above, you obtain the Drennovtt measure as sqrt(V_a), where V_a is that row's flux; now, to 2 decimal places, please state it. 4.71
